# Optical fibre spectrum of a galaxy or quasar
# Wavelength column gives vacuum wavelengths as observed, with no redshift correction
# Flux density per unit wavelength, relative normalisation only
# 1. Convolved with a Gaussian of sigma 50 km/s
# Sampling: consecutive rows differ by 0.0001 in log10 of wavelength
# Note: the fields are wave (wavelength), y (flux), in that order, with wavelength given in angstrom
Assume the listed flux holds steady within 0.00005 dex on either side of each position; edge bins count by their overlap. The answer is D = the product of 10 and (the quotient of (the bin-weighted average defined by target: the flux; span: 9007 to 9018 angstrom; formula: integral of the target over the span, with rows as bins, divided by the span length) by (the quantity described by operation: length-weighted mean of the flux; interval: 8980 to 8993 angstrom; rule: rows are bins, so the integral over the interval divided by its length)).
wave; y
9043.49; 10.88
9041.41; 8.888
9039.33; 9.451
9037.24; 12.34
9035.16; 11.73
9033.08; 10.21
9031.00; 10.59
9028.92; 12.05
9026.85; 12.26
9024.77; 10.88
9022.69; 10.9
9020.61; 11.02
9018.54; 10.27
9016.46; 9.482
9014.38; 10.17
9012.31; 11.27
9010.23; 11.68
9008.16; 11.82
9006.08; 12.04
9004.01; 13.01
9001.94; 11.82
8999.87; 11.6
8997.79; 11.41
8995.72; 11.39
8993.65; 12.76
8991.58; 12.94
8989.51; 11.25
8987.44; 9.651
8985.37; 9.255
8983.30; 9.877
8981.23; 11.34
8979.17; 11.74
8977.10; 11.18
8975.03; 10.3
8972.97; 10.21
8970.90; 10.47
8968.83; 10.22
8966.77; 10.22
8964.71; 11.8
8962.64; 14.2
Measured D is 10.1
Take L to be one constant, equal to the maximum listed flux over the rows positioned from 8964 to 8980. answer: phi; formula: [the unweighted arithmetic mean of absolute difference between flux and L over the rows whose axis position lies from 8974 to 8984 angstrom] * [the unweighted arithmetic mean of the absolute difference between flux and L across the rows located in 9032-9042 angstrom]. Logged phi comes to 1.4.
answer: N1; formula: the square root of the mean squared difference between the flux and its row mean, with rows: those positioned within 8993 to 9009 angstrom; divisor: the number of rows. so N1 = 0.56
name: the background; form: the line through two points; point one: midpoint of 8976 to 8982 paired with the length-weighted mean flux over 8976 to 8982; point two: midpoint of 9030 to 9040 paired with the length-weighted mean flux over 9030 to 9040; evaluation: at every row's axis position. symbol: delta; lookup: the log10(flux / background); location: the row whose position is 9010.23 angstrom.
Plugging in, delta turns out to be 0.021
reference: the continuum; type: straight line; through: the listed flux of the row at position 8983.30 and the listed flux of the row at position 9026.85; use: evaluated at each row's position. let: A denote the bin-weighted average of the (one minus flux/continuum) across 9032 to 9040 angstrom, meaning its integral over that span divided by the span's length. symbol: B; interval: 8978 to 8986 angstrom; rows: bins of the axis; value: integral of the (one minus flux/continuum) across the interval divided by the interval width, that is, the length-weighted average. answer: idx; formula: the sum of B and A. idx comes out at 0.05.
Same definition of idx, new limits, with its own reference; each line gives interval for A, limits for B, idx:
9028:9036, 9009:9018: 0.19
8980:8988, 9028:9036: 0.09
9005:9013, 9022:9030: 0.02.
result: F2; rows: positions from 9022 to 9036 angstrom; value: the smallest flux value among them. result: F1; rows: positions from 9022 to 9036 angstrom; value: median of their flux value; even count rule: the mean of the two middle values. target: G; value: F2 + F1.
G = 21.1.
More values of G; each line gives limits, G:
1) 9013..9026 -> 20.1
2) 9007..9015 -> 21.6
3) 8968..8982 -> 20.7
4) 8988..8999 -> 22.7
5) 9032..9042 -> 19.1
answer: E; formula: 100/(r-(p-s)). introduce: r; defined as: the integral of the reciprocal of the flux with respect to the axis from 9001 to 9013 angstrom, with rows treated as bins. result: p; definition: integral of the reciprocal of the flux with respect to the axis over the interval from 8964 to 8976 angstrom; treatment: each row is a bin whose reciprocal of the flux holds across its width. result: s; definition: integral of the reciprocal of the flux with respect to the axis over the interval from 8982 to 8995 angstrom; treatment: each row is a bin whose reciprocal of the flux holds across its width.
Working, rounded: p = 1.15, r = 1.01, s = 1.20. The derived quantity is 94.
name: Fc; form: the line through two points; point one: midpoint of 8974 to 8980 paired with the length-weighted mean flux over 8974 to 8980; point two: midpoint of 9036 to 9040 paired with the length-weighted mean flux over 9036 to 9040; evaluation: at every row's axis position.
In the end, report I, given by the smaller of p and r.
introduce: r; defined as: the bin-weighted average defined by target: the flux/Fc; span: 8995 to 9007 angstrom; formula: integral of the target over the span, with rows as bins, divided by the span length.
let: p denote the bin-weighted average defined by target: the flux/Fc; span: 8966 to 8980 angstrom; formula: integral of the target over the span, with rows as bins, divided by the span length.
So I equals 0.960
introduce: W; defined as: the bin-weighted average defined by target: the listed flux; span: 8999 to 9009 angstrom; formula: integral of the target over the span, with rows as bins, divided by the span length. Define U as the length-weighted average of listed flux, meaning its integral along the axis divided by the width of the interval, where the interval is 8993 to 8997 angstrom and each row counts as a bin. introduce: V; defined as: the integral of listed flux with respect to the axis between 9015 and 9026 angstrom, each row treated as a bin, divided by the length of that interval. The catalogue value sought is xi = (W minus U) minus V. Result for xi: -10.4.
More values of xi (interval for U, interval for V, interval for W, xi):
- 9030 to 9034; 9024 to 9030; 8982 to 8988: -12.5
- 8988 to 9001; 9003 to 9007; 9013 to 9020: -14.2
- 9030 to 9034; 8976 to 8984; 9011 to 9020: -11.1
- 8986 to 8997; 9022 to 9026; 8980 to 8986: -12.2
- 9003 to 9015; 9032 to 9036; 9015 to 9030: -11.7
